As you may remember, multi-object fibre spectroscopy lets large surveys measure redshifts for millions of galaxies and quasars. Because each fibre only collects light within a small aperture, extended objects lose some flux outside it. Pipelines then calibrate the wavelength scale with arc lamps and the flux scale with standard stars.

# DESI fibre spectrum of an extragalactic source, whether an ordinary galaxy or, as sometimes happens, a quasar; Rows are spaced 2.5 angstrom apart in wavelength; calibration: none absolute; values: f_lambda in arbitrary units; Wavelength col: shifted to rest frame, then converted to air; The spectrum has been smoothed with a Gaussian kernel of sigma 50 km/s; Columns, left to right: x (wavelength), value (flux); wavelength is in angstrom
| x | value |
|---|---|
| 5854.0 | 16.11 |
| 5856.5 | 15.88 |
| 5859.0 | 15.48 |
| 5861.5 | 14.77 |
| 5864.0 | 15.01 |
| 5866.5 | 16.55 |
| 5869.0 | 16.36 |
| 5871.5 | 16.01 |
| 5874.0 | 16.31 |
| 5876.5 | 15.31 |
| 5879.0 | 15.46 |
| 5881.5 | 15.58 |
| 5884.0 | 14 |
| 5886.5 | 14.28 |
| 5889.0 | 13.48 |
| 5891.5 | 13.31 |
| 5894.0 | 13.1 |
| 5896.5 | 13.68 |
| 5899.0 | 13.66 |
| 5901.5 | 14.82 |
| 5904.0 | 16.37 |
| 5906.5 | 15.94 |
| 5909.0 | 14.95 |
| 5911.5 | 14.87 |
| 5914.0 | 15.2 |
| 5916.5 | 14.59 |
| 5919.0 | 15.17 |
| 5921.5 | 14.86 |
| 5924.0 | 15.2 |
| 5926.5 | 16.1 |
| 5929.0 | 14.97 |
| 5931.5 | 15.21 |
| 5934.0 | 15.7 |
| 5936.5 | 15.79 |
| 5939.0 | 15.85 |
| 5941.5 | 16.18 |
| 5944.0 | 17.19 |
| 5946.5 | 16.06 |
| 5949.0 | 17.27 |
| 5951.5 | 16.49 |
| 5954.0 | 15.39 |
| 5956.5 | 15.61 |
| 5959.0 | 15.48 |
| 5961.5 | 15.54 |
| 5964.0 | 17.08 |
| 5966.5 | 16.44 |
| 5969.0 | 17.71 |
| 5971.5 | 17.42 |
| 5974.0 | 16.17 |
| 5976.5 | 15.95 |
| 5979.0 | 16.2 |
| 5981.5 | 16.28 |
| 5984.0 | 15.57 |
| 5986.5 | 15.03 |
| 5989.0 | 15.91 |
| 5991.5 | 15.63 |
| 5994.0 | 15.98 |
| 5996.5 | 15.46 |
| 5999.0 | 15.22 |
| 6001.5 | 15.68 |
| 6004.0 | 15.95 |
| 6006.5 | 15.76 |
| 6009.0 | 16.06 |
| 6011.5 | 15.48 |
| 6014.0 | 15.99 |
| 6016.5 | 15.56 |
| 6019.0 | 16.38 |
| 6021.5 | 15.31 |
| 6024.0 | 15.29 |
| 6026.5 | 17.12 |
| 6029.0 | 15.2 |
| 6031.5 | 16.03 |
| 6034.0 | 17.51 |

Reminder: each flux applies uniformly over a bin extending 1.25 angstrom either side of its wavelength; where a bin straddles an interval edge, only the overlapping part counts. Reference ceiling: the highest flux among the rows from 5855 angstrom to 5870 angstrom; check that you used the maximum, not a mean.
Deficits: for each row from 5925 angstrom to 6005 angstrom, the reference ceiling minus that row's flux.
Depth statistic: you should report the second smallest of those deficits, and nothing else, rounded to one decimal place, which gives -0.9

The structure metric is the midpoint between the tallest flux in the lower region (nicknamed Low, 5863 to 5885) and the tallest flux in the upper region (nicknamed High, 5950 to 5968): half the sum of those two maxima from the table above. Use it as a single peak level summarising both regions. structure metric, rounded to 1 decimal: 16.8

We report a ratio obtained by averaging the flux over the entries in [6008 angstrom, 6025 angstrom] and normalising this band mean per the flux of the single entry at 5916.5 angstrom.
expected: 1.08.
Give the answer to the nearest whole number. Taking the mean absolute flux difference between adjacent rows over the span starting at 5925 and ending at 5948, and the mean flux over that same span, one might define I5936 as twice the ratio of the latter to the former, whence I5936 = 57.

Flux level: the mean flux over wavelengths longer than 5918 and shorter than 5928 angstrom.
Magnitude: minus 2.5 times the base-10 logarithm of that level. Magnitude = -2.964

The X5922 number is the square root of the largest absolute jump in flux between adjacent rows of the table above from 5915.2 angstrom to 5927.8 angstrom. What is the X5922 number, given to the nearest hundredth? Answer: 0.95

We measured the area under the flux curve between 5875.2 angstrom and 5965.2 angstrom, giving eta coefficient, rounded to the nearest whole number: 1374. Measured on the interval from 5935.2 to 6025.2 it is 1441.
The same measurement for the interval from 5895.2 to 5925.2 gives 448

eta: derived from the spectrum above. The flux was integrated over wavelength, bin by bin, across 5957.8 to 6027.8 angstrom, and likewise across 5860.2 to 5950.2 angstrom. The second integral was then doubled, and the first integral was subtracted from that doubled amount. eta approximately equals 1627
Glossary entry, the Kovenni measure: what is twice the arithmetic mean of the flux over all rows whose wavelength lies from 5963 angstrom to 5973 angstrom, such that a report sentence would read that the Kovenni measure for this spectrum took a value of 34.3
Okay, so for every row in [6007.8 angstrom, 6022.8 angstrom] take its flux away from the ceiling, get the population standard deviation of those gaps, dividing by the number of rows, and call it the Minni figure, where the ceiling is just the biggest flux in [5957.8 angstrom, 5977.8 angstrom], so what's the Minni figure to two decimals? 0.37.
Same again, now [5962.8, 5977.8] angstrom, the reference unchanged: 0.65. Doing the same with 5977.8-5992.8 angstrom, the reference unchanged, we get 0.42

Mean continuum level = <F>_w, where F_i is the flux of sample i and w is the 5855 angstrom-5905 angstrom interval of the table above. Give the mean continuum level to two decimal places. 14.97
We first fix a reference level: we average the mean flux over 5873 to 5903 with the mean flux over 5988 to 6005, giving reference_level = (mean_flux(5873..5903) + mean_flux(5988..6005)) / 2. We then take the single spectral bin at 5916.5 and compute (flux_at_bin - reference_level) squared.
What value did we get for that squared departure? 0.2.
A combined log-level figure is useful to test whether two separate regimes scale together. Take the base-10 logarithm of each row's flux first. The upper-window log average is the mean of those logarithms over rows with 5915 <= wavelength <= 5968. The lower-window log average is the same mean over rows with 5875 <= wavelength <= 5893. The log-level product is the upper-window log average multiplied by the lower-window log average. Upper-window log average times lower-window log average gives 1.39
